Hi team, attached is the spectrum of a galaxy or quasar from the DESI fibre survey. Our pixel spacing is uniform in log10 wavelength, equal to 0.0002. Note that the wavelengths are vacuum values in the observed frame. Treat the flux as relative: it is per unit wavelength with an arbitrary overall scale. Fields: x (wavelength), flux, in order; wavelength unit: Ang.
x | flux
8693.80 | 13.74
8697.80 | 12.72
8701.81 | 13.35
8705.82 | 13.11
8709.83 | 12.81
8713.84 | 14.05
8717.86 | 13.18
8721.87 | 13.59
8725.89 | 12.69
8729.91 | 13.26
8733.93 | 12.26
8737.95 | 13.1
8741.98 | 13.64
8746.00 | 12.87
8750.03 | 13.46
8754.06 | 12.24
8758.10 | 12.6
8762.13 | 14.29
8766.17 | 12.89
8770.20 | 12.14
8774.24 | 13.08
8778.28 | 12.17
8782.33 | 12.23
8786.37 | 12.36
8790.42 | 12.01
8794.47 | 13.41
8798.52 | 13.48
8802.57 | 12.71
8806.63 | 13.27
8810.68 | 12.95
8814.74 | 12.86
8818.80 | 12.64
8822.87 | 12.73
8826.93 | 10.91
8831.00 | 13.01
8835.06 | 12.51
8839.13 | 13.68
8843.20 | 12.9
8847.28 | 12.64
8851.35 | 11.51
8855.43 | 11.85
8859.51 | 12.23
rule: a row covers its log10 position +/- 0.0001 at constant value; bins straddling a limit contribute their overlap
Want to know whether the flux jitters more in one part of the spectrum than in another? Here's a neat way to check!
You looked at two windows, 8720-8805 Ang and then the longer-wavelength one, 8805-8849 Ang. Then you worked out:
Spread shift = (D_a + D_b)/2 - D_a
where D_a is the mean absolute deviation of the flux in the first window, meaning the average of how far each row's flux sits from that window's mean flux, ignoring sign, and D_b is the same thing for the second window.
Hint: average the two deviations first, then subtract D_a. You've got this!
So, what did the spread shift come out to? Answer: -0.05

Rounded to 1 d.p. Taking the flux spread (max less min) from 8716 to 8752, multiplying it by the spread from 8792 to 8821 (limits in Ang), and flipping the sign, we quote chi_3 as -1.2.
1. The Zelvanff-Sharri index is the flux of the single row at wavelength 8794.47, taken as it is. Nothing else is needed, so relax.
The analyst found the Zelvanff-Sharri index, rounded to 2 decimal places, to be 13.41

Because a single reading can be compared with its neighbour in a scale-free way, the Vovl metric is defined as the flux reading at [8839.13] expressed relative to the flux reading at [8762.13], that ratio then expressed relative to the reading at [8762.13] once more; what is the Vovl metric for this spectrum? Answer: 0.067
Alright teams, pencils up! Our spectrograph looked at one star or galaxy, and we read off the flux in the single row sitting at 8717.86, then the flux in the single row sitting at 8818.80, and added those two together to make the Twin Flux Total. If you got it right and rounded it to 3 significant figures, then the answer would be 25.8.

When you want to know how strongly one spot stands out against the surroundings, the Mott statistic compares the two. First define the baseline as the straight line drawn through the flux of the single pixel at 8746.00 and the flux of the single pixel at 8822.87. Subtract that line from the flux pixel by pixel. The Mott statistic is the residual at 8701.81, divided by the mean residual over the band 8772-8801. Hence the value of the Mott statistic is -3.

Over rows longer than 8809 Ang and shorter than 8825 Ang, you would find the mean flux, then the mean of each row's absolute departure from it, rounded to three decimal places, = 0.110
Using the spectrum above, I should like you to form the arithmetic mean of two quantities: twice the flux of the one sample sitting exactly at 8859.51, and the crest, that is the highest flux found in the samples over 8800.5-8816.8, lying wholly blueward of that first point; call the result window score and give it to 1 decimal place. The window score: 18.9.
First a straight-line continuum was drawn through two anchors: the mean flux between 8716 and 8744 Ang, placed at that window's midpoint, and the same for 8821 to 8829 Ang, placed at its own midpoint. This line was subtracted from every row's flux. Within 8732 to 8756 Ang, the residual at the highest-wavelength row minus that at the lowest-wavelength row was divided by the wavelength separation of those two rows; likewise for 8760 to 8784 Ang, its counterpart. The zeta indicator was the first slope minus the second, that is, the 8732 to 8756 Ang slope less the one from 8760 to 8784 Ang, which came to 0.10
